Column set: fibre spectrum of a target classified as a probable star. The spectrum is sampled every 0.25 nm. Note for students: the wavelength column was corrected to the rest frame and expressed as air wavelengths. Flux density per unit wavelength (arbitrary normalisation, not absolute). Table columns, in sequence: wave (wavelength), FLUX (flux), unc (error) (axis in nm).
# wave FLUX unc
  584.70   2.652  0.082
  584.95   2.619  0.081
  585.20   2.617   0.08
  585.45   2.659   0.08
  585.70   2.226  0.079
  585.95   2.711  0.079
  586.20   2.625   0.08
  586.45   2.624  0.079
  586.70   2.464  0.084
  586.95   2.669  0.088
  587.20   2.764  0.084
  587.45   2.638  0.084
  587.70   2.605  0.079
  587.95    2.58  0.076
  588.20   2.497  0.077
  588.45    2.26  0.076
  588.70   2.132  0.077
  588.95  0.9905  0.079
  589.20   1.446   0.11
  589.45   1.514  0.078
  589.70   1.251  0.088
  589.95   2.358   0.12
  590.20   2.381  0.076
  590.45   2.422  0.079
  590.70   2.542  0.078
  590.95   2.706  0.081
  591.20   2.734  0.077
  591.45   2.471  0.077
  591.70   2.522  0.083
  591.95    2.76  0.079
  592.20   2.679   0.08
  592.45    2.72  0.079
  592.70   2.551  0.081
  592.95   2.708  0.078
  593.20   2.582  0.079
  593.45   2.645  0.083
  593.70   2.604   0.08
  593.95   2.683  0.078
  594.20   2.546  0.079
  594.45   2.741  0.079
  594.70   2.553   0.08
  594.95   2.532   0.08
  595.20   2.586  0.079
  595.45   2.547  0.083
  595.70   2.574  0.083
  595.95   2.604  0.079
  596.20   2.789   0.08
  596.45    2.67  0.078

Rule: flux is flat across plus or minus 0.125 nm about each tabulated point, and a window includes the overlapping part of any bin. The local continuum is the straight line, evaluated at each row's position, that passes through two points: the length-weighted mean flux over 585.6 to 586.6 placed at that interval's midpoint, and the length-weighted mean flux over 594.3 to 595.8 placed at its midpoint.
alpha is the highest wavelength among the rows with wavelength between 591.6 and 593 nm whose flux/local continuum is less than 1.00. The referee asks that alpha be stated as 592.70 nm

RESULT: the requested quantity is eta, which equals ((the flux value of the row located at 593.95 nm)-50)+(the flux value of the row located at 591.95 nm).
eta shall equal -44.6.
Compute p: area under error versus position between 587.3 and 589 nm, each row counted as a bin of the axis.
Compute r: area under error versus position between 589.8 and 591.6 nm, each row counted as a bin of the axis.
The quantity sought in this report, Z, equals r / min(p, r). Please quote 1.14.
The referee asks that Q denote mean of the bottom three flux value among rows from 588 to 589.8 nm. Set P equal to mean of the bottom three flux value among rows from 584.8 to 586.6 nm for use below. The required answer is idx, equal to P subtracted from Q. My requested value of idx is -1.3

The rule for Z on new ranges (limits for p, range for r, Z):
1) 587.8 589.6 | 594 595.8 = 1.00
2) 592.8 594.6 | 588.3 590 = 1.05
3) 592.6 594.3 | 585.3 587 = 1.02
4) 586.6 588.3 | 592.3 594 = 1.00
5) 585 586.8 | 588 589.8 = 1.04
